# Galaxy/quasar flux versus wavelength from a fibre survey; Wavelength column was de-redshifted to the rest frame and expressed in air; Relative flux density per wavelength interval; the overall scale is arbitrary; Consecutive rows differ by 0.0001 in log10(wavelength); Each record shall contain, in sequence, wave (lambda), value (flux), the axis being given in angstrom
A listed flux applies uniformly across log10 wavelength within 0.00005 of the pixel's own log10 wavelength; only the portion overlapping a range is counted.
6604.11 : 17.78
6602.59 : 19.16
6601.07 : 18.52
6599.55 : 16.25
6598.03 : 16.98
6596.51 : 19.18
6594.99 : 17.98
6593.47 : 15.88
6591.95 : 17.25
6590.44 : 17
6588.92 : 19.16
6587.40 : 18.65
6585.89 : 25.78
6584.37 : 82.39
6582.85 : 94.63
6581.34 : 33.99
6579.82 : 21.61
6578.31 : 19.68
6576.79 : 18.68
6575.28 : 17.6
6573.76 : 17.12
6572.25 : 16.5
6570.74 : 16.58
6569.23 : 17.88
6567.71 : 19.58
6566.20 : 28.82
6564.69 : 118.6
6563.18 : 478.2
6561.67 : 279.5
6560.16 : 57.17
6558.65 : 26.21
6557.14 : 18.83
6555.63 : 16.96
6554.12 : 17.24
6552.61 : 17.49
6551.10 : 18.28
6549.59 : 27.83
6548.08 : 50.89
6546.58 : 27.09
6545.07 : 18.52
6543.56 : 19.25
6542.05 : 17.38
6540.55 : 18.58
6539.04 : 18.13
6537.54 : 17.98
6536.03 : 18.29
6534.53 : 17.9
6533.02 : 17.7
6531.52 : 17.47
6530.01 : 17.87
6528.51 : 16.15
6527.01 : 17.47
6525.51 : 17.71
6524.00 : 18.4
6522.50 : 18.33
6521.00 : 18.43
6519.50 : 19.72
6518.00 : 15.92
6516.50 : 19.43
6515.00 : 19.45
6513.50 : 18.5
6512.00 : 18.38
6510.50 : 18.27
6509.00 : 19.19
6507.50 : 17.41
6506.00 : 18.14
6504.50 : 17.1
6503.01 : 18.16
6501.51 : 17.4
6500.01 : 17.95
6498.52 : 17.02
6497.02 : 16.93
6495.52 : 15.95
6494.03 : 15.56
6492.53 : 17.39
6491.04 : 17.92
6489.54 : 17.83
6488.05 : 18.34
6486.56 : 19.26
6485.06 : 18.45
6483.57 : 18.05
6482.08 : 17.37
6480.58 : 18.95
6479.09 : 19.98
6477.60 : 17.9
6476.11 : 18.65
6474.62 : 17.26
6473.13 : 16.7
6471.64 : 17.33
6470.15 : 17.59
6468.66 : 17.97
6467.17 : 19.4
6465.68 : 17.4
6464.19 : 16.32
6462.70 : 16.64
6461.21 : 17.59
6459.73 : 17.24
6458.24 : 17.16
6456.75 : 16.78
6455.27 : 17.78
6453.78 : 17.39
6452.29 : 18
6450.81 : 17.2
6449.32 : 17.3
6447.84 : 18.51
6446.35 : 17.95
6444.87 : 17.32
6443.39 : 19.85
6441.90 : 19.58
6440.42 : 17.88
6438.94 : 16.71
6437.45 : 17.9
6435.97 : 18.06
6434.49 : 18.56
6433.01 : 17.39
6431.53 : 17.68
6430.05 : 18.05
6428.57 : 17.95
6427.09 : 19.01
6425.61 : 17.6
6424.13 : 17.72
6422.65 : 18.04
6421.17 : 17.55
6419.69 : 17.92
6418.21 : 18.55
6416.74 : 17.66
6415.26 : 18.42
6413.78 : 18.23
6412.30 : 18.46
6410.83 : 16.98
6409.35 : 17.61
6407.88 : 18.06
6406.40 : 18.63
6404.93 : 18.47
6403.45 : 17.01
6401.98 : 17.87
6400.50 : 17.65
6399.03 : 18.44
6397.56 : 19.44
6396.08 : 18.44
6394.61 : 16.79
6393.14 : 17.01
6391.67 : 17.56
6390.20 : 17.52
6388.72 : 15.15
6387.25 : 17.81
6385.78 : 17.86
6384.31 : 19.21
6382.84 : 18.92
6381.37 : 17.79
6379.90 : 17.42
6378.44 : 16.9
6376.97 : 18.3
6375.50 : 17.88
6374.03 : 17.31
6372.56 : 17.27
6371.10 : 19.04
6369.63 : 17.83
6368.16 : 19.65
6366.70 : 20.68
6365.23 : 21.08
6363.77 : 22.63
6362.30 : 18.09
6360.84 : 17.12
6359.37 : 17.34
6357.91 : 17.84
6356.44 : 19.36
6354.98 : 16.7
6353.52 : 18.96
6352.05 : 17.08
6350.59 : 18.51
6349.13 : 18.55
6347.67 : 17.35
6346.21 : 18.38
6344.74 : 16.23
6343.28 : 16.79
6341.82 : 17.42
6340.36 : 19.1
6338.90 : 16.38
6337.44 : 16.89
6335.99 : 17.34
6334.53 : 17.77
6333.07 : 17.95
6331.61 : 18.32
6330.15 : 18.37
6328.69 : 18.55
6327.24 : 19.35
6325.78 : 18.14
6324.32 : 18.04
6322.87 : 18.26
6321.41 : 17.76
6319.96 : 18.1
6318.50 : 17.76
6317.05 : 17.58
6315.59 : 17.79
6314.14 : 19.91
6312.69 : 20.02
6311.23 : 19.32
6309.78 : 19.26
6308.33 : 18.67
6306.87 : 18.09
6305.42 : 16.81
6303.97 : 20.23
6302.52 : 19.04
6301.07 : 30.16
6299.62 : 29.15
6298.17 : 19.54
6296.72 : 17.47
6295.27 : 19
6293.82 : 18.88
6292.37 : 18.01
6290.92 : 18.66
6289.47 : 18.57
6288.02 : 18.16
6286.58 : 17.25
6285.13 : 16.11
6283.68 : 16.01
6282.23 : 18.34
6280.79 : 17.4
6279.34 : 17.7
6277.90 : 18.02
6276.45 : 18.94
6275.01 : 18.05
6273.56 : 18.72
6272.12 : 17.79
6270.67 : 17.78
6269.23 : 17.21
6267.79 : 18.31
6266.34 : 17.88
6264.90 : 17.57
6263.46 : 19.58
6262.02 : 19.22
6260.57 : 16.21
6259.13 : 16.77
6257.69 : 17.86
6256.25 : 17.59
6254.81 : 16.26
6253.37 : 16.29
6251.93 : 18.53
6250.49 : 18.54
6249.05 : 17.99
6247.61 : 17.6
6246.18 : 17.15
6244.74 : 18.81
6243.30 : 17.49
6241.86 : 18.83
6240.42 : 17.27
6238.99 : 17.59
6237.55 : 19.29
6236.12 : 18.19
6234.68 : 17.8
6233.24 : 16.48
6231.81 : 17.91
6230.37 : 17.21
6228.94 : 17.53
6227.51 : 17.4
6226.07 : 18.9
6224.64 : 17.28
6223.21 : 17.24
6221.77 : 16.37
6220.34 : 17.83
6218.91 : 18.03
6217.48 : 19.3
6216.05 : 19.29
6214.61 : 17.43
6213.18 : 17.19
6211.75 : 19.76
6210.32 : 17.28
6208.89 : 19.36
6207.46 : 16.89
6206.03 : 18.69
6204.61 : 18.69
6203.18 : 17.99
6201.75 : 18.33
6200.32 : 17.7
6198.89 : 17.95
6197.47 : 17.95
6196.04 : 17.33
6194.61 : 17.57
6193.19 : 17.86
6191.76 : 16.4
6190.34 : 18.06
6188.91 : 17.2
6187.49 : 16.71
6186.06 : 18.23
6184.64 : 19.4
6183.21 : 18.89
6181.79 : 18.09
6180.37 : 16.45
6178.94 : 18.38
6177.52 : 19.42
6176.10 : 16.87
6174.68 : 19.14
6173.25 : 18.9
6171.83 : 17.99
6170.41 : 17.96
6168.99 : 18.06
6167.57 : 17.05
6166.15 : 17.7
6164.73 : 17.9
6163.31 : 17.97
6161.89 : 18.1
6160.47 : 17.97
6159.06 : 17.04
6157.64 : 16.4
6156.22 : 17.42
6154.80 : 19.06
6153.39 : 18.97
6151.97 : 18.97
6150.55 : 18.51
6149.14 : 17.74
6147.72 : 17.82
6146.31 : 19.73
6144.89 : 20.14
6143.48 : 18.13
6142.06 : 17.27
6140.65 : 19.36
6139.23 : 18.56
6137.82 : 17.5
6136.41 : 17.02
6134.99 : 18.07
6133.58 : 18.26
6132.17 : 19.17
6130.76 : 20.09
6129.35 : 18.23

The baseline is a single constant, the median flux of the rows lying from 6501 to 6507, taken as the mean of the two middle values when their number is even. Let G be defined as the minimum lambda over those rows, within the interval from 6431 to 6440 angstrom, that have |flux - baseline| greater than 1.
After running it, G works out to 6438.94 angstrom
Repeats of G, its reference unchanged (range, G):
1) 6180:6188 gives 6180.37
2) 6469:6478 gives 6473.13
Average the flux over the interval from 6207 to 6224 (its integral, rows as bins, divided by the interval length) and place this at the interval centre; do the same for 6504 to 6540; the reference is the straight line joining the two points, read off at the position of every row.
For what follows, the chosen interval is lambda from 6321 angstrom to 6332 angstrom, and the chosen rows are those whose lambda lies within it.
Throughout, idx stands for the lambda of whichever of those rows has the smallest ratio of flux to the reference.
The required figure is 6321.41 angstrom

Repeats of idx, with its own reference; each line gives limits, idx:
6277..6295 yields 6283.68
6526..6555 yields 6528.51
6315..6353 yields 6344.74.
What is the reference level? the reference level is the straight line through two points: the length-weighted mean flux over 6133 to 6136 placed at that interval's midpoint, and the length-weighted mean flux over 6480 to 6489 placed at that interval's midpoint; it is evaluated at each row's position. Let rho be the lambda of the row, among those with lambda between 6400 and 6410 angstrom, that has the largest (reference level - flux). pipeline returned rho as 6403.45 angstrom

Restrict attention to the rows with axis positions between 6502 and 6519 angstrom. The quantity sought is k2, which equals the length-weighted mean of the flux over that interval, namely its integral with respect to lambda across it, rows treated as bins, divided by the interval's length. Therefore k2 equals 18.19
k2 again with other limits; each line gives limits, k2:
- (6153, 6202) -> 17.89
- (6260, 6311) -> 18.81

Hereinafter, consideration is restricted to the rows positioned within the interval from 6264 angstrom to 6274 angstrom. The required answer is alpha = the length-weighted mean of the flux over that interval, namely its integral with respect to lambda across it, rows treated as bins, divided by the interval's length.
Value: 17.9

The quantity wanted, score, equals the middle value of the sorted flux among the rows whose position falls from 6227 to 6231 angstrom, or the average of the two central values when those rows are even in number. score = 17.4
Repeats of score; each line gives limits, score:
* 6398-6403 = 17.9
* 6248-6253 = 18.5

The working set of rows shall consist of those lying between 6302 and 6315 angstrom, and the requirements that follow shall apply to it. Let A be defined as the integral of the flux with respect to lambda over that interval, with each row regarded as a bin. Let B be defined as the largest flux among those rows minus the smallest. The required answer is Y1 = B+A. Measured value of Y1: 251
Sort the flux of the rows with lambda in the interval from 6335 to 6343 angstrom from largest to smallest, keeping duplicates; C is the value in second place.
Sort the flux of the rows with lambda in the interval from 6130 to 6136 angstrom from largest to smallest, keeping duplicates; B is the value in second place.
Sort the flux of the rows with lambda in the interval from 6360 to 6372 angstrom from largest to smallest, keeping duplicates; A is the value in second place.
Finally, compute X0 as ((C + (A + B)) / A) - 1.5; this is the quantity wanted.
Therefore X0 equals 1.2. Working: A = 21.08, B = 19.17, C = 17.42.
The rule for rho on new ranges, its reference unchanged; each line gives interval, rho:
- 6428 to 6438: 6433.01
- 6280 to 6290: 6283.68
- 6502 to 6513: 6504.50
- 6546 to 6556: 6555.63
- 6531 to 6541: 6531.52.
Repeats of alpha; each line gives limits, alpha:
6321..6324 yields 18.1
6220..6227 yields 17.5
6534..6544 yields 18.2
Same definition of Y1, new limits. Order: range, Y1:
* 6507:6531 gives 440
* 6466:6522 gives 1011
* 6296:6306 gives 232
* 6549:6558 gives 185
